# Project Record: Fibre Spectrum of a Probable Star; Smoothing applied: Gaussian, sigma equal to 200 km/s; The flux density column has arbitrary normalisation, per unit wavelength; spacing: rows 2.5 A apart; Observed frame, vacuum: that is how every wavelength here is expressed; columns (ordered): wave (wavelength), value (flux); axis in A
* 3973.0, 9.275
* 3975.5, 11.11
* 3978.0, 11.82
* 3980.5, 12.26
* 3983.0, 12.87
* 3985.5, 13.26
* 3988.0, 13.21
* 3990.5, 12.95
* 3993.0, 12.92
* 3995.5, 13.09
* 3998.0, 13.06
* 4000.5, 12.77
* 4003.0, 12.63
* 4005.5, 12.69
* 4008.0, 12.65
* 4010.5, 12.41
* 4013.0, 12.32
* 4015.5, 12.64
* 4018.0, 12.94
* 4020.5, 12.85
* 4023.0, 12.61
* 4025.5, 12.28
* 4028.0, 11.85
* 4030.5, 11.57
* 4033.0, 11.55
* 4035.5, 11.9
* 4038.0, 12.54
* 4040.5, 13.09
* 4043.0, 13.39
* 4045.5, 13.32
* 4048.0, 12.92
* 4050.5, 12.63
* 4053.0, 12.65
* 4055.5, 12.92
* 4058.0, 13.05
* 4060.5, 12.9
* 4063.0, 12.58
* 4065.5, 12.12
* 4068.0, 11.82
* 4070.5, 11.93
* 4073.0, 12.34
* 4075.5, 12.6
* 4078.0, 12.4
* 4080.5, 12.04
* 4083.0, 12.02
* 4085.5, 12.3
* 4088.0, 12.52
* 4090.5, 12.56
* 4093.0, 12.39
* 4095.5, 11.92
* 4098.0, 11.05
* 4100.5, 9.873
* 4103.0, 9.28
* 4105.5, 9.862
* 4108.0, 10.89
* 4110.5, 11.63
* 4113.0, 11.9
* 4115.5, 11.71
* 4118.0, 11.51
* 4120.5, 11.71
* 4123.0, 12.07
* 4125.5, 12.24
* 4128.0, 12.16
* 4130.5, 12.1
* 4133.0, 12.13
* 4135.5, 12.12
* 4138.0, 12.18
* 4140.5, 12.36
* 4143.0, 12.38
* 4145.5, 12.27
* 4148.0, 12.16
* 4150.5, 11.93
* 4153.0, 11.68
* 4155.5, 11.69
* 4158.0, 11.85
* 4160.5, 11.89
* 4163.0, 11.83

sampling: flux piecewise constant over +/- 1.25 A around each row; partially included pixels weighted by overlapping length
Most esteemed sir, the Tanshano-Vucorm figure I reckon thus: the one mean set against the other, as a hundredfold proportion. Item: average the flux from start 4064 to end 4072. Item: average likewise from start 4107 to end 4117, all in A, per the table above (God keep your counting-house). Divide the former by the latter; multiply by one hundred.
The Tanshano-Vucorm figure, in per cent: 104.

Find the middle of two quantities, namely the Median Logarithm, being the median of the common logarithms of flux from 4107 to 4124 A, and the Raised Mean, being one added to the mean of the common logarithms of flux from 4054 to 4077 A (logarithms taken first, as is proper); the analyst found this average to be 1.58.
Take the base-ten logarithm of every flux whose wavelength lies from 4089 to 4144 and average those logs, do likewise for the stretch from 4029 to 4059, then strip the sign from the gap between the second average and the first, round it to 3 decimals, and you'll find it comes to 0.036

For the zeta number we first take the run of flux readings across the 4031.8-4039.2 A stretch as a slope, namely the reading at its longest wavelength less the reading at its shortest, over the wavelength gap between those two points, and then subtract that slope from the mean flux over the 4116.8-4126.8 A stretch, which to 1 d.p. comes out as 11.7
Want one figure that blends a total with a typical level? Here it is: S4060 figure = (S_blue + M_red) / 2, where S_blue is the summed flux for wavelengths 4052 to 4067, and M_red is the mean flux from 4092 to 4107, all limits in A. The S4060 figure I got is 43.5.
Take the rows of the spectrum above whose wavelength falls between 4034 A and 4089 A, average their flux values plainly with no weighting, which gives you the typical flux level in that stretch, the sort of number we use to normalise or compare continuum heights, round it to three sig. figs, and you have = 12.5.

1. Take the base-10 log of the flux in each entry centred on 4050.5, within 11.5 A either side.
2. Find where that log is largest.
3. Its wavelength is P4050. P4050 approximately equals 4043.0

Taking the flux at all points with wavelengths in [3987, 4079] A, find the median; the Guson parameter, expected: 12.6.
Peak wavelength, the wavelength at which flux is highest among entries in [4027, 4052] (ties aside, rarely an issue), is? 4043.0 A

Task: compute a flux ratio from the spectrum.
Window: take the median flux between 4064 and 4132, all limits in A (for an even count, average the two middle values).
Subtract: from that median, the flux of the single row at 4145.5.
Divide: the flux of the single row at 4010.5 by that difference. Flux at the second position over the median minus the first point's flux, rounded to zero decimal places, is -50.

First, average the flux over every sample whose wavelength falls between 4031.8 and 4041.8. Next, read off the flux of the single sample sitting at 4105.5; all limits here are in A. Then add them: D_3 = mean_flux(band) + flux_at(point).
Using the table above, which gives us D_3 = 22.1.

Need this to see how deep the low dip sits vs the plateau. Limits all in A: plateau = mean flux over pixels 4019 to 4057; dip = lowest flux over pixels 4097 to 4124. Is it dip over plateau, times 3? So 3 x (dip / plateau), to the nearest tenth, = 2.2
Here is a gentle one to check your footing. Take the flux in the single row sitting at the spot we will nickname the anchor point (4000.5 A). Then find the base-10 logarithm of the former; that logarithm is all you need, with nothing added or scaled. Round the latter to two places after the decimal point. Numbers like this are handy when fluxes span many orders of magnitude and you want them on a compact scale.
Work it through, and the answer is 1.11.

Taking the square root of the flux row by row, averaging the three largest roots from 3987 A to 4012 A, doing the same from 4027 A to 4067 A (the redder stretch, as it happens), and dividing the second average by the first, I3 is 1.006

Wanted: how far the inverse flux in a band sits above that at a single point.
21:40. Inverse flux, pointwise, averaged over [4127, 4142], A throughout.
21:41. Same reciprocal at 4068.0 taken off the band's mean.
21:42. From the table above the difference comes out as -0.0025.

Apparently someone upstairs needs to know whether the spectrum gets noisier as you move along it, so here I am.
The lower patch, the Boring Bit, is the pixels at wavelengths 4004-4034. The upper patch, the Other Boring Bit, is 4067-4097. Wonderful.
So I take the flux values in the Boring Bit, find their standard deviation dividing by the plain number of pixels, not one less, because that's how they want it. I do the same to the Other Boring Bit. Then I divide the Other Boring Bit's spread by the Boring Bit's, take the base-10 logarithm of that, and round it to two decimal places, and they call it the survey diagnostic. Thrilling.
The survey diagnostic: -0.23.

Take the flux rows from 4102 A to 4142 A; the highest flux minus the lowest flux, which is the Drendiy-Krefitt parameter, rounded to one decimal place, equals 3.1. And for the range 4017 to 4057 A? 1.8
